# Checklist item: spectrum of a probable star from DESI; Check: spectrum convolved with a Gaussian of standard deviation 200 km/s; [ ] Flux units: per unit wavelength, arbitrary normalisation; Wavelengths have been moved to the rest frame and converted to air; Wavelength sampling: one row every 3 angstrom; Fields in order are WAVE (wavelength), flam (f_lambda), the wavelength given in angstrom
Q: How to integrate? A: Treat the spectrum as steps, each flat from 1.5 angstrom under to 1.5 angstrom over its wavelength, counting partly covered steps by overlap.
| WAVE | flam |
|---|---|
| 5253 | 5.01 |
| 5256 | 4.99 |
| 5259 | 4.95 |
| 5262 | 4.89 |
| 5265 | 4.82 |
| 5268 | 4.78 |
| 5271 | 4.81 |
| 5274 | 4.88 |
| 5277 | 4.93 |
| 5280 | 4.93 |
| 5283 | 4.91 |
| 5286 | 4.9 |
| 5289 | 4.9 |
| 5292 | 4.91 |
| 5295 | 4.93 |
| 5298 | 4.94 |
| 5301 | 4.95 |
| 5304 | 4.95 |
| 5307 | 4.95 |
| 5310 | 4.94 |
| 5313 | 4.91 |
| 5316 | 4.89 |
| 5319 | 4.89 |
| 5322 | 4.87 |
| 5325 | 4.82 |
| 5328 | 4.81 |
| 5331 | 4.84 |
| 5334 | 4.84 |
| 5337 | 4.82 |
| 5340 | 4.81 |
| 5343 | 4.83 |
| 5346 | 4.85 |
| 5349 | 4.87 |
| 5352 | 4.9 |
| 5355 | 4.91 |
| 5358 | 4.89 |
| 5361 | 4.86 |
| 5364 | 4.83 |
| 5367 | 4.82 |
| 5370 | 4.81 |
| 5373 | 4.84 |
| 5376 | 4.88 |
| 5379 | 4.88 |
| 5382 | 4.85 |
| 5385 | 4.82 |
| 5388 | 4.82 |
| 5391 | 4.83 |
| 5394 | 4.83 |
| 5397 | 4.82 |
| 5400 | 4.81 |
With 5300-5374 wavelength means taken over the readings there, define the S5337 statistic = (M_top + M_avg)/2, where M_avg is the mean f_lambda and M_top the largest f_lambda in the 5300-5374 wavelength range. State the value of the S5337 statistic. 4.91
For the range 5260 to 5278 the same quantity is 4.89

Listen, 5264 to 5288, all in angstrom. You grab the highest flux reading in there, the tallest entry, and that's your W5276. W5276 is 4.93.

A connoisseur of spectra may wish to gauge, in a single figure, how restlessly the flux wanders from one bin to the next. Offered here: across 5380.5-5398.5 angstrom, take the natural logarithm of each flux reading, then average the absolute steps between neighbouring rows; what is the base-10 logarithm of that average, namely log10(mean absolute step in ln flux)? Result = -2.68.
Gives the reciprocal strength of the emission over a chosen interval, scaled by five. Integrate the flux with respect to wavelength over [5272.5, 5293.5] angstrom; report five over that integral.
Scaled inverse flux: 0.049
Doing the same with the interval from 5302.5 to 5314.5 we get 0.084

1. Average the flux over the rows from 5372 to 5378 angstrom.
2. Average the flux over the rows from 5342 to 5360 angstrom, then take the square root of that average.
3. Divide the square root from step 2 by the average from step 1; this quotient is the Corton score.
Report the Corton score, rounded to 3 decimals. 0.454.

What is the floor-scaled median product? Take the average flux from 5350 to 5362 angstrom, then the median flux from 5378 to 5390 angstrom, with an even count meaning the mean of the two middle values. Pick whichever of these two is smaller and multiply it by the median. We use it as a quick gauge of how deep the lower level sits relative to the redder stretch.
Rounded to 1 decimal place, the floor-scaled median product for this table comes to 23.4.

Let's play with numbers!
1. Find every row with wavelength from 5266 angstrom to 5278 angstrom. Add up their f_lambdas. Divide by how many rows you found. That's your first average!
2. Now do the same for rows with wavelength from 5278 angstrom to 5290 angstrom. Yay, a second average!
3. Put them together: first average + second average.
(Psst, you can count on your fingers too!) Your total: 9.76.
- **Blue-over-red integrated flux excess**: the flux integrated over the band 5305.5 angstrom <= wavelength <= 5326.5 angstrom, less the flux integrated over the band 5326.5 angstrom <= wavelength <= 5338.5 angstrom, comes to 45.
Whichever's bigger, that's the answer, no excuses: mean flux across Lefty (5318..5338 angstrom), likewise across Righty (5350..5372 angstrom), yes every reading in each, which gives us 4.86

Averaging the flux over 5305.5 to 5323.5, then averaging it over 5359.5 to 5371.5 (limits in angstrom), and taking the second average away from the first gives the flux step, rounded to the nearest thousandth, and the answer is 0.078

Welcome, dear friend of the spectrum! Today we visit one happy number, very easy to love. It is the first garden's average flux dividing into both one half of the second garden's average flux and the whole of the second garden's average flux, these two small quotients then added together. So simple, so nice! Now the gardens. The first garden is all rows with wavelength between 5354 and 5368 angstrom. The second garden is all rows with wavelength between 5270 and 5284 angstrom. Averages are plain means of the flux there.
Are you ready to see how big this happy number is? 1.51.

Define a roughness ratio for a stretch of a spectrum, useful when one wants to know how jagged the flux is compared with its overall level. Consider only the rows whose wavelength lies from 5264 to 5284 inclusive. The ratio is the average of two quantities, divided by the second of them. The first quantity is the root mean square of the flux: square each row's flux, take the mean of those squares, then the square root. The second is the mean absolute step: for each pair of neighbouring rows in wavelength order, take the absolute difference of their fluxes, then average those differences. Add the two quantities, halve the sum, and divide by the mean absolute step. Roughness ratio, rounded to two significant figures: 70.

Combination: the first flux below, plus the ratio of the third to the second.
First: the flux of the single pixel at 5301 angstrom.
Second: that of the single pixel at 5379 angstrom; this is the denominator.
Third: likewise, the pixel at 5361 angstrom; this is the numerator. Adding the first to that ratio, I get 5.95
